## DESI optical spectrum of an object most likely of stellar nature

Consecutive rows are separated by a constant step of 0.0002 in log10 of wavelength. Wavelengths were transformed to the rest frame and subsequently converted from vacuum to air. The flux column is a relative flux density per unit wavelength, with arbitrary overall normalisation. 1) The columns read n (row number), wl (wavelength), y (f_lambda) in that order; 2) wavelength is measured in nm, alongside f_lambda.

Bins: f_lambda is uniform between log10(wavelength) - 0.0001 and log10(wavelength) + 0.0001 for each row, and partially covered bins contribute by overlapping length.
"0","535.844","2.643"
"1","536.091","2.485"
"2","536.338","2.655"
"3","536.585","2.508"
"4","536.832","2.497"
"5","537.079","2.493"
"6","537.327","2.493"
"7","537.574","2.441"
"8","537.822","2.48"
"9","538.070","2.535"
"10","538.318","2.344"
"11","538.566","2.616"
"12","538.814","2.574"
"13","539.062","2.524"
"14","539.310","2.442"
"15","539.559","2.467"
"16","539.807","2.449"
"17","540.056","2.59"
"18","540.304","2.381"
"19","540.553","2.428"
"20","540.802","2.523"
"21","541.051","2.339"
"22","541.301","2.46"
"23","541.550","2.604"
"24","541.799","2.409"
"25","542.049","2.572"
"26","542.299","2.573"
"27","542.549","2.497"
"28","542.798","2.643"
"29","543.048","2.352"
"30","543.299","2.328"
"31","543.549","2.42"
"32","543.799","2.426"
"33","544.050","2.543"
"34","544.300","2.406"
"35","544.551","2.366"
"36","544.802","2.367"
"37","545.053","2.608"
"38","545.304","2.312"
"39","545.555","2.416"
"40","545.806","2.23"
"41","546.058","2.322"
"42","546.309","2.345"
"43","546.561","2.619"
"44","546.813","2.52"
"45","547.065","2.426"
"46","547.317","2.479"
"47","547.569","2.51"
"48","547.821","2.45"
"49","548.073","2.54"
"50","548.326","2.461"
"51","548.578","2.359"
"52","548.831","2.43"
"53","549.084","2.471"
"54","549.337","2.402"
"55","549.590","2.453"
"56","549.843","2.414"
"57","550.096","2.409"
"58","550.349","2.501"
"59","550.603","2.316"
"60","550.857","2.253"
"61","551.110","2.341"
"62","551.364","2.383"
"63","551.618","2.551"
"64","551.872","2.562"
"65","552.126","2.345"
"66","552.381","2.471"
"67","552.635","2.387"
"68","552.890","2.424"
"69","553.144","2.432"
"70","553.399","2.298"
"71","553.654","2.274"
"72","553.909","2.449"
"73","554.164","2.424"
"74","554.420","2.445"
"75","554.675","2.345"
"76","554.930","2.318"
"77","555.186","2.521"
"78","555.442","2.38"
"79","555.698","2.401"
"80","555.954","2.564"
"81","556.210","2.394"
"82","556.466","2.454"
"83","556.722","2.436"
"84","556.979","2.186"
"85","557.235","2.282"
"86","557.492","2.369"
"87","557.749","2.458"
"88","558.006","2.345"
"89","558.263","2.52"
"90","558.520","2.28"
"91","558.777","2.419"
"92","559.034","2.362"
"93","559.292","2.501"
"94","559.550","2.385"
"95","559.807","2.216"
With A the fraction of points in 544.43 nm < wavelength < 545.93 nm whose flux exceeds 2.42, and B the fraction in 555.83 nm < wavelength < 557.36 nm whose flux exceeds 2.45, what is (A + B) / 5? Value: 0.10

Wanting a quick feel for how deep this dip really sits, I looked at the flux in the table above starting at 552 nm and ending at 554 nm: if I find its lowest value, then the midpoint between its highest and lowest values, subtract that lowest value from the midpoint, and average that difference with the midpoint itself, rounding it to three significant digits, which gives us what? 1.24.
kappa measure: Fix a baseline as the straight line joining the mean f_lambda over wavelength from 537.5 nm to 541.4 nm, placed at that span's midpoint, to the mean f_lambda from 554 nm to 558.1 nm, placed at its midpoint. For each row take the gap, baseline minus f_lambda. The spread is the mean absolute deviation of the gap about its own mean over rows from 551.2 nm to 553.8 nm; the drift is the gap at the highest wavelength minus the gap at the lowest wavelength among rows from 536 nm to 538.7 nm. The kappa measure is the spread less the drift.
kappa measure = 0.22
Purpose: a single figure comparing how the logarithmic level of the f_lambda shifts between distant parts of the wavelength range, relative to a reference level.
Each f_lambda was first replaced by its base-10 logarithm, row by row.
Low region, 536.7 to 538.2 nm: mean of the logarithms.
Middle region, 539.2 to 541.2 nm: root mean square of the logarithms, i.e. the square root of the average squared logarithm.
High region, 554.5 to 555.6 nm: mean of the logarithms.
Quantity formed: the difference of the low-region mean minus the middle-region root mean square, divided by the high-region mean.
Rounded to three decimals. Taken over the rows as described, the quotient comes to 0.017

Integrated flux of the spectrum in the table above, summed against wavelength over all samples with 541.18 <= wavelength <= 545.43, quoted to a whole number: 10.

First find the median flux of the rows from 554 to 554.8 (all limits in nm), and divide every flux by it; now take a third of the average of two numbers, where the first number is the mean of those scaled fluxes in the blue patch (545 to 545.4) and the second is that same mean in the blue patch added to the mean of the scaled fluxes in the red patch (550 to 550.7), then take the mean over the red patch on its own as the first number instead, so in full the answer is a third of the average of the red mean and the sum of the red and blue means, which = 0.500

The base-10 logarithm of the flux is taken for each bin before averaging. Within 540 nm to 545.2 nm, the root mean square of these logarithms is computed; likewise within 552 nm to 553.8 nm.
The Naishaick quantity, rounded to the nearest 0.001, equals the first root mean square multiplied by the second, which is 0.147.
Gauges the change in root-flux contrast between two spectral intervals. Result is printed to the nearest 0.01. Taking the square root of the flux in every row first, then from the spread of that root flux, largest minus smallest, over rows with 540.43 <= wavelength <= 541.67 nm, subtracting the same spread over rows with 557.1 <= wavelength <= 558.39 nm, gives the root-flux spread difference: 0.01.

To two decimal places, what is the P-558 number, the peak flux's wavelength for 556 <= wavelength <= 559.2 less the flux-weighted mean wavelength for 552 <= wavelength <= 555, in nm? 4.74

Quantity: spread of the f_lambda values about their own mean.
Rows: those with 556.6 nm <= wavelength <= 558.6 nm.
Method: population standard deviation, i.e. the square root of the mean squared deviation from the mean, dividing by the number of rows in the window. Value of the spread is 0.102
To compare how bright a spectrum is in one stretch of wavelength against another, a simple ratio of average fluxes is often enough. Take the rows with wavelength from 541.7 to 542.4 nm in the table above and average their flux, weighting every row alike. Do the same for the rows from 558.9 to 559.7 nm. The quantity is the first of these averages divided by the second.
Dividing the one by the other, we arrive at 1.04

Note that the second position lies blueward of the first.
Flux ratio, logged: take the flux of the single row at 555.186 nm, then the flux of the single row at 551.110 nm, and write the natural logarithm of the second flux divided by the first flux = -0.07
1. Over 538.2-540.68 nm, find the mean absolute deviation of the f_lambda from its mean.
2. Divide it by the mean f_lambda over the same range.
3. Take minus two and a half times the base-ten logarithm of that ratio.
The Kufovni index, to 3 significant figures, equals 3.79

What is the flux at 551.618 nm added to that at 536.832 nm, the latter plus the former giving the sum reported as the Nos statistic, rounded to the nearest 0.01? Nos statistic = 5.05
